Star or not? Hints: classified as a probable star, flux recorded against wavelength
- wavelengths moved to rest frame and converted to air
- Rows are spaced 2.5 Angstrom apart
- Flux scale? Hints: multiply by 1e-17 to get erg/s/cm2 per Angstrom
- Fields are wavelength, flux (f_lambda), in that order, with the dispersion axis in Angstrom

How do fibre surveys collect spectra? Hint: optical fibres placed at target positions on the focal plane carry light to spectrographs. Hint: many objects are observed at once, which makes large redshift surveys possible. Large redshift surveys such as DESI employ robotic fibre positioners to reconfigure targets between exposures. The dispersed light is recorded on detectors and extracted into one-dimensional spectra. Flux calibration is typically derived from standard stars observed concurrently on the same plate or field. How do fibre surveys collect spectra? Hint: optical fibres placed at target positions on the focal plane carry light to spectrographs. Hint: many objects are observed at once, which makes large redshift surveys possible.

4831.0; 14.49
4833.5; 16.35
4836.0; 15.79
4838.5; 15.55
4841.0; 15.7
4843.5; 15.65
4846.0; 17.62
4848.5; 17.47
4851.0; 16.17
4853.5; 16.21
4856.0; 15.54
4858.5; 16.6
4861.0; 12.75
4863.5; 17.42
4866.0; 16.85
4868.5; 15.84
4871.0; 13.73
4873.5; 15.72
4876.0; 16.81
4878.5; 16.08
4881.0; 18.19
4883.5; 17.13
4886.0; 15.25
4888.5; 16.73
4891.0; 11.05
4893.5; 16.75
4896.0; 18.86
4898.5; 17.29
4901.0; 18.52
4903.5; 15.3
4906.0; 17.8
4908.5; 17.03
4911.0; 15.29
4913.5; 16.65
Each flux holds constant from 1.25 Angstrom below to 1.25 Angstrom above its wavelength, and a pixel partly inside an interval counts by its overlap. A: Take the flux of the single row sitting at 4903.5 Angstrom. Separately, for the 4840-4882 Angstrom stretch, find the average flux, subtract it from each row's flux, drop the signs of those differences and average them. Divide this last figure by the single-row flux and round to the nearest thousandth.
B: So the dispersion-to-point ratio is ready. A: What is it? 0.062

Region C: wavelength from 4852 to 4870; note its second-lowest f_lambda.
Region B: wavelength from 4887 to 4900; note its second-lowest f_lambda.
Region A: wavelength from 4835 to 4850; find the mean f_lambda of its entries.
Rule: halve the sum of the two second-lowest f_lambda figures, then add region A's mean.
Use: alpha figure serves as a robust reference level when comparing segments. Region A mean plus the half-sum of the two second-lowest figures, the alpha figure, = 32.4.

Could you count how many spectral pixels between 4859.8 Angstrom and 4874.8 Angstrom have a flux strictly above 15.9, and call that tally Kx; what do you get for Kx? 2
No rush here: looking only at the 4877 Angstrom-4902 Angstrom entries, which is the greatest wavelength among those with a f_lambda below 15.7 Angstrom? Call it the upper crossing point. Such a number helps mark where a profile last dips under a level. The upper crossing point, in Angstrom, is 4891.0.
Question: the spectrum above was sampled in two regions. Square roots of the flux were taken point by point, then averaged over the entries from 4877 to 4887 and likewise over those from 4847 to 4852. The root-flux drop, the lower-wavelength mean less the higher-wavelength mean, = 0.02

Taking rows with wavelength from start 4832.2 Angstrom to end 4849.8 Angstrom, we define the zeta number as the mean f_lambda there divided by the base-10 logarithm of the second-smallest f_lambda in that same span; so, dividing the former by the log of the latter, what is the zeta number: 13.6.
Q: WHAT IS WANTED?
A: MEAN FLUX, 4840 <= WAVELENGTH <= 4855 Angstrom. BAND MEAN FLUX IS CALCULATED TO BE 16.5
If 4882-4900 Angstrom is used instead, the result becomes 16.2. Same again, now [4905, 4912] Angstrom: 16.7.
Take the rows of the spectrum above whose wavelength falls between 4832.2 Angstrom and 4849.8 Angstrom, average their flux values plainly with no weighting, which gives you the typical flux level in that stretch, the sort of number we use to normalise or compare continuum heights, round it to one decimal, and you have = 16.3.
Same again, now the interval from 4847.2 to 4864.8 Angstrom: 16.0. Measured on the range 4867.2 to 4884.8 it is 16.2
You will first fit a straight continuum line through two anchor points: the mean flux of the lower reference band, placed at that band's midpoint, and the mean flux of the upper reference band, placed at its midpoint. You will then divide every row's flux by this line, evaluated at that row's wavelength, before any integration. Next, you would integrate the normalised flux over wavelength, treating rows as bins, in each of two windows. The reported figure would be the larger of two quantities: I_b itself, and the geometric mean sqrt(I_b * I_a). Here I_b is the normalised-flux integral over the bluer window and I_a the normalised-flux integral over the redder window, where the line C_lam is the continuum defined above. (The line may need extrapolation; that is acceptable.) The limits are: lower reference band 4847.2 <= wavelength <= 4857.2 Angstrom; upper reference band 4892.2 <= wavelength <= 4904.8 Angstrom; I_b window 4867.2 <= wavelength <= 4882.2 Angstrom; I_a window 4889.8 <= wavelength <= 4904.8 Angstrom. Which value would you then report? 14.3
